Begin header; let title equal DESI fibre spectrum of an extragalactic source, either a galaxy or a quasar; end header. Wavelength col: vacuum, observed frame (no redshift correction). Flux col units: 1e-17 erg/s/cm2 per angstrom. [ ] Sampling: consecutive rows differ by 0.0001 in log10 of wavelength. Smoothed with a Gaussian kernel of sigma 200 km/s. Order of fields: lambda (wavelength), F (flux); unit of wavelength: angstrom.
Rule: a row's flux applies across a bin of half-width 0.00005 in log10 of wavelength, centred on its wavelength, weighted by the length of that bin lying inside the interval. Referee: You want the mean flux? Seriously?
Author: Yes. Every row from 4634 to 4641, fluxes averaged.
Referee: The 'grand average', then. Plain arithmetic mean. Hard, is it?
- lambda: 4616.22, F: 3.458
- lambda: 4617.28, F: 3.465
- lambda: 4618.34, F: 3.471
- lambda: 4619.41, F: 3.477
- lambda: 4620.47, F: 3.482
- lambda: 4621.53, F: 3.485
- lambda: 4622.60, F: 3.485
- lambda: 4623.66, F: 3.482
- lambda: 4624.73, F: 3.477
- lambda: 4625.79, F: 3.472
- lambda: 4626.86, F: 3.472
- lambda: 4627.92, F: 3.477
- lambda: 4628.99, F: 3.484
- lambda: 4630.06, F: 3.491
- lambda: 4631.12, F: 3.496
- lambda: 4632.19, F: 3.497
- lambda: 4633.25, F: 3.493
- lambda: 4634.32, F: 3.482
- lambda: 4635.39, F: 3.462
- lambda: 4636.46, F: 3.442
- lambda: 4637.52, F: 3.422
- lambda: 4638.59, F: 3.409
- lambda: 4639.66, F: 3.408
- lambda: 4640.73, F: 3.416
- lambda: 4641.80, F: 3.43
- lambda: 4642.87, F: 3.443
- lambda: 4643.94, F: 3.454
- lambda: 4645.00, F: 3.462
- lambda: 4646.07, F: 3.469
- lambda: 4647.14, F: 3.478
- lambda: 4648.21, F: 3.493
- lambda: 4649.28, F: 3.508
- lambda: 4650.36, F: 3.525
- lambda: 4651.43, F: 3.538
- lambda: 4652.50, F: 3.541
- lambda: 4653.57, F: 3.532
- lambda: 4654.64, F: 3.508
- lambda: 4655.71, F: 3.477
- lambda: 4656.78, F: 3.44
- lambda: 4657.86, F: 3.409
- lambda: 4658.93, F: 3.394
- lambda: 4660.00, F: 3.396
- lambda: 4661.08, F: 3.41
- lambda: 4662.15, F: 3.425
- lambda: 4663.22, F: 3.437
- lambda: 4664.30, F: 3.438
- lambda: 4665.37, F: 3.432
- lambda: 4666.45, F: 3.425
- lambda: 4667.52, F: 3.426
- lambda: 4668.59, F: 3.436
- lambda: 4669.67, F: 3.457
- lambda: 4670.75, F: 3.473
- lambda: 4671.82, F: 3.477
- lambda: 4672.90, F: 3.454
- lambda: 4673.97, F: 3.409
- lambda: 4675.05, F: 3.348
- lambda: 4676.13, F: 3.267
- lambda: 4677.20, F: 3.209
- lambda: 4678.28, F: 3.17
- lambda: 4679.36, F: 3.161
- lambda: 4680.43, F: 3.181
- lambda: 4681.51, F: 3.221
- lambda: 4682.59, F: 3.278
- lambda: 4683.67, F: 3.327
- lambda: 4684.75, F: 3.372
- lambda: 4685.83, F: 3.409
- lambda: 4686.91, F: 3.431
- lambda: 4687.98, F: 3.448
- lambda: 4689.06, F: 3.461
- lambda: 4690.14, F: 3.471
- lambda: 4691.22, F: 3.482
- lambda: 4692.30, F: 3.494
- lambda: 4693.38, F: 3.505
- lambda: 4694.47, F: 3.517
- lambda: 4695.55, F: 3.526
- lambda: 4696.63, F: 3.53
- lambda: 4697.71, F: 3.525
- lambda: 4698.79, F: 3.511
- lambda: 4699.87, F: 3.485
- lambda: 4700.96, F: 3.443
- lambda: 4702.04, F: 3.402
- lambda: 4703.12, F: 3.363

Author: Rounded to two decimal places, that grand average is 3.43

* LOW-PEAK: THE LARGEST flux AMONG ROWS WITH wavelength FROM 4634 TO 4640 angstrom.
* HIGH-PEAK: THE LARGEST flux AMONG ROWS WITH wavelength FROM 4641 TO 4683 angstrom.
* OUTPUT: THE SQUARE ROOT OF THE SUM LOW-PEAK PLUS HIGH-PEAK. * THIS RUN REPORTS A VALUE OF 2.65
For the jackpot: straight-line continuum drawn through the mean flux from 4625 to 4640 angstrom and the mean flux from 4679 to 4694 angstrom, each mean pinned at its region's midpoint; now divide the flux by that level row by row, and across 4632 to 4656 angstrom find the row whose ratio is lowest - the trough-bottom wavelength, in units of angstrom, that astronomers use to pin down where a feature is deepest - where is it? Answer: 4638.59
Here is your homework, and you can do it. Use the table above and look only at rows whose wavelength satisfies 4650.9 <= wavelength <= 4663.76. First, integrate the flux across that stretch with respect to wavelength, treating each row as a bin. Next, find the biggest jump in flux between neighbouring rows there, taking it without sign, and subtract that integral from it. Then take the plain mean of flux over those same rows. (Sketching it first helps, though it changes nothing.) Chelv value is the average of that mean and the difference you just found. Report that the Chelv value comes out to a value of -20.5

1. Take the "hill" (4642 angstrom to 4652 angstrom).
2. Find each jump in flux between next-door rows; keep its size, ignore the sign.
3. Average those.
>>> 0.012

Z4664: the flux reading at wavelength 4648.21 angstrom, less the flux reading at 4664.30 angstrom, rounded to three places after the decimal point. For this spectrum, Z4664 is 0.055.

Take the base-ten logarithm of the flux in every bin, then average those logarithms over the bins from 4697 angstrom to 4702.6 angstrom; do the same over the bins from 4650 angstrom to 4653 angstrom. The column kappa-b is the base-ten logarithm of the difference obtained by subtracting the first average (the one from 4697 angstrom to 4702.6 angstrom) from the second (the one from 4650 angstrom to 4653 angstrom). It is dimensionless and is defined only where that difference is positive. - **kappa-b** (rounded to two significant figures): -2.1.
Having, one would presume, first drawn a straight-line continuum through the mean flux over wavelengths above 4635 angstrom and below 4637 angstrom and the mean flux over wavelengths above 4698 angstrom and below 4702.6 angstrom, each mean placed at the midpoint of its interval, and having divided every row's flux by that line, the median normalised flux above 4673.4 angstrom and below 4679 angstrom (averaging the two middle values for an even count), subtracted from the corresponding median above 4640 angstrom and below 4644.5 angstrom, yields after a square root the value 0.22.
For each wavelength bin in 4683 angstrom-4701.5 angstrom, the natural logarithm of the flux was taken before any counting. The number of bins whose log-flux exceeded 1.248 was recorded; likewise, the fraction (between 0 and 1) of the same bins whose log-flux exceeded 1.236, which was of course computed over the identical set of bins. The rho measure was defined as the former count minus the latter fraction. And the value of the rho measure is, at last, 7.2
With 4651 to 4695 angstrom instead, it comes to 6.6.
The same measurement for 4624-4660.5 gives 11.3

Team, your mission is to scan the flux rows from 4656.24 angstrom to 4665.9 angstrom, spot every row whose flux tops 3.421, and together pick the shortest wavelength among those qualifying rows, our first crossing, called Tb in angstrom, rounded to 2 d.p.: 4656.78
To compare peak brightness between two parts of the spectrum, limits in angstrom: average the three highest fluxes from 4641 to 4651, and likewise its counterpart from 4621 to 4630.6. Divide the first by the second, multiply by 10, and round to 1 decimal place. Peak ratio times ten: 10.1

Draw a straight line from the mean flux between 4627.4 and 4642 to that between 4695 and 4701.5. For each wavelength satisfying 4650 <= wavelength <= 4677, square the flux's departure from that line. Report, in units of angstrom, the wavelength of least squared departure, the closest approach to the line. 4655.71 angstrom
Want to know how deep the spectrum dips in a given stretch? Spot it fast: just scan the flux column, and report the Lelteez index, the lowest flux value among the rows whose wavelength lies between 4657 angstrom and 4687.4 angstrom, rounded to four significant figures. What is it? 3.161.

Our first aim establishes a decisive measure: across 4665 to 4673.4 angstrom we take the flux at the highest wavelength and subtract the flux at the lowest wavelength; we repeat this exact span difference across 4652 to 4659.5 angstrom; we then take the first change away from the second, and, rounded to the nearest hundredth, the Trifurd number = -0.17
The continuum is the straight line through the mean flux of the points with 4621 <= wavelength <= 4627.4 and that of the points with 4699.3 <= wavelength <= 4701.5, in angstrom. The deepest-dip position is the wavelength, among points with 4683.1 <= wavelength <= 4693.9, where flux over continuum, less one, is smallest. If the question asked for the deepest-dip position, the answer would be 4683.67 angstrom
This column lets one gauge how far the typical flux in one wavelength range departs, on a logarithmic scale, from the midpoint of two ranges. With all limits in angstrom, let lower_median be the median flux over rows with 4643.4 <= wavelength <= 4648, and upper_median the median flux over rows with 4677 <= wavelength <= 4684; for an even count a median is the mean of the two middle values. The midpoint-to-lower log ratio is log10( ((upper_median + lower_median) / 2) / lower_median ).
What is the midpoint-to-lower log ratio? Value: -0.0164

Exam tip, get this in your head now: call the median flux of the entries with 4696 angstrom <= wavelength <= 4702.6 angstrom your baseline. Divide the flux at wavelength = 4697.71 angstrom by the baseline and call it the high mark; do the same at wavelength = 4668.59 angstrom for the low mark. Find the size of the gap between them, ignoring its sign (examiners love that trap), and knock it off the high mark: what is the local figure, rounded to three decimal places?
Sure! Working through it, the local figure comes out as 0.982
